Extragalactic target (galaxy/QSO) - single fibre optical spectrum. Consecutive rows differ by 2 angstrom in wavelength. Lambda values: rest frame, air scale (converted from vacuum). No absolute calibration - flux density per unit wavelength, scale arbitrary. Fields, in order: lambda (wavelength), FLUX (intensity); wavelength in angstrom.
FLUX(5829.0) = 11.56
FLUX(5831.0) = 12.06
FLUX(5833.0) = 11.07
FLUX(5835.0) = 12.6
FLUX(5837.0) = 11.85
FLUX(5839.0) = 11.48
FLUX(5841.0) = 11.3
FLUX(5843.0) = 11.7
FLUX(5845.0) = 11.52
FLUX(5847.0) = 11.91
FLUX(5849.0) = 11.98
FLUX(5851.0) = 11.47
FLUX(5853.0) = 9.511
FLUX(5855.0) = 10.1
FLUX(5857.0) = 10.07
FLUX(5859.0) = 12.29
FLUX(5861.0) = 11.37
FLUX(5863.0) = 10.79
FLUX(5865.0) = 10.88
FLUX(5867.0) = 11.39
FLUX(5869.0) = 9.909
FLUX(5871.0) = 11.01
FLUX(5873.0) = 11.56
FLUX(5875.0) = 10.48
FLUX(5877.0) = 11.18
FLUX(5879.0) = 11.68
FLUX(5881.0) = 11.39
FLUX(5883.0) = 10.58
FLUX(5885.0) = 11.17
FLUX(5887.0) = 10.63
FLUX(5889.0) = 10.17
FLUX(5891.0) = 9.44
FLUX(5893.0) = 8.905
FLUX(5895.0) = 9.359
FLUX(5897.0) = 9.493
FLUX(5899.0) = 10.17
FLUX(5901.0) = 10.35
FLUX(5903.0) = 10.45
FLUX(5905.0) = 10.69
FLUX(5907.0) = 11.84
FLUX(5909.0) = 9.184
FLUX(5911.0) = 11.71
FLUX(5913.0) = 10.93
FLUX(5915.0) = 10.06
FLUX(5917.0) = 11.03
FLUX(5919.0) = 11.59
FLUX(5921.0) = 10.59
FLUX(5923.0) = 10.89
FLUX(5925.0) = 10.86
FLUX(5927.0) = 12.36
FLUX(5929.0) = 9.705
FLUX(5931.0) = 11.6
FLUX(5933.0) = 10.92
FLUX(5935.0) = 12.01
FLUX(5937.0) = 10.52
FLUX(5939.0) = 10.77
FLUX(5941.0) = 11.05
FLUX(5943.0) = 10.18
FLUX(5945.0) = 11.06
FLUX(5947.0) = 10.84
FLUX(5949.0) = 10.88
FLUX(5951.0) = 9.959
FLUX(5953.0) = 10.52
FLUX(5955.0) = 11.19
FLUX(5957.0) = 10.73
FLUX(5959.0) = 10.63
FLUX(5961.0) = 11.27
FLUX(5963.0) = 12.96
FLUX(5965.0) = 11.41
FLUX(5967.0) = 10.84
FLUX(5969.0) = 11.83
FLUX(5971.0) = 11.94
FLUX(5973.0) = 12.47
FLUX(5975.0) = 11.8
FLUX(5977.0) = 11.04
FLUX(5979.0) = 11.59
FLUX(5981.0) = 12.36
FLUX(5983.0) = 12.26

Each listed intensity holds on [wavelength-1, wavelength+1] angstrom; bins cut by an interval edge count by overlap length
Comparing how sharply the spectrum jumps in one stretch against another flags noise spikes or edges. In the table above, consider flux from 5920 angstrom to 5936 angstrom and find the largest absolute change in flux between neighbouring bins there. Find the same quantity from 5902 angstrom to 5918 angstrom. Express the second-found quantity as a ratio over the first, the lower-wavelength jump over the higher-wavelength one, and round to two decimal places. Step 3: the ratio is 1.00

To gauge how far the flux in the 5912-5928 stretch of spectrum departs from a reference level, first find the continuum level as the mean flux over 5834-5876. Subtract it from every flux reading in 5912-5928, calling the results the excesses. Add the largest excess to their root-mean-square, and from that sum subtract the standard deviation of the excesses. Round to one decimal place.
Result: 1.2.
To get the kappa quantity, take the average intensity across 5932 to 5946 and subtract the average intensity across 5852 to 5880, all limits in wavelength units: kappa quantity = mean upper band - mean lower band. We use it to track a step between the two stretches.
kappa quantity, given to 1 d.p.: 0.1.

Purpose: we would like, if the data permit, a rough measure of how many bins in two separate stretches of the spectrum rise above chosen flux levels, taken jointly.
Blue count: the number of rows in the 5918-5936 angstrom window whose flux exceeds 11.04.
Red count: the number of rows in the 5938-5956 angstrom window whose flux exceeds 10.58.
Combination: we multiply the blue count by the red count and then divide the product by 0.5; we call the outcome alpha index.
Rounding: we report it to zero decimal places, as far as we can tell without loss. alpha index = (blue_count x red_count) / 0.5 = 48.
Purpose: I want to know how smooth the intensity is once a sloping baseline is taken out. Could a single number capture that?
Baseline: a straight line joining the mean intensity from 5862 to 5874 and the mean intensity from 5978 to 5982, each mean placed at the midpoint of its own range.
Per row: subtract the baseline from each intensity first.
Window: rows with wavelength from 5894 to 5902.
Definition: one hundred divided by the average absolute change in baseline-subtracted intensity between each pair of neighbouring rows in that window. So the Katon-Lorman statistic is 321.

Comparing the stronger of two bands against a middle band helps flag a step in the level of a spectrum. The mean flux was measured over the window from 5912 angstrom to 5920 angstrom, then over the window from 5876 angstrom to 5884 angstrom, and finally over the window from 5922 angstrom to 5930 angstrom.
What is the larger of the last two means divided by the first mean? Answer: 1.03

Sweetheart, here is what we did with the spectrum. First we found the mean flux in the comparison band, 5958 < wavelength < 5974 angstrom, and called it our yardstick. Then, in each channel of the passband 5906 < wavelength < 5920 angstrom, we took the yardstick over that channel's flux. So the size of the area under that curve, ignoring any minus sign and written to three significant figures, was 15.1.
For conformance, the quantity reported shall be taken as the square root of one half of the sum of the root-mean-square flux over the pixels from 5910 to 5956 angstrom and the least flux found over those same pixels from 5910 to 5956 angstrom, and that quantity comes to 3.21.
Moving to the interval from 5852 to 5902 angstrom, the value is 3.12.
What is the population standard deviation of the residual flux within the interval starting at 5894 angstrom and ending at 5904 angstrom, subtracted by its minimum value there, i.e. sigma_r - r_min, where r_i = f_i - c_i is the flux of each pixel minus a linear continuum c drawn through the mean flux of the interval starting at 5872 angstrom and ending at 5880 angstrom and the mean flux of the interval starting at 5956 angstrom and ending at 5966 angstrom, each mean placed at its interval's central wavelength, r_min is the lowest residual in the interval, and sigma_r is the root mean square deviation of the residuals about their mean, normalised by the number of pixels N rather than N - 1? 2.4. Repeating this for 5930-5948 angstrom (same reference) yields 1.7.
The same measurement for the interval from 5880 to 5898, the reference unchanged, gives 3.2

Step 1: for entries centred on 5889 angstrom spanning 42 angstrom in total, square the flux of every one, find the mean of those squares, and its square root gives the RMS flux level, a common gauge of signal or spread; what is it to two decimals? 10.49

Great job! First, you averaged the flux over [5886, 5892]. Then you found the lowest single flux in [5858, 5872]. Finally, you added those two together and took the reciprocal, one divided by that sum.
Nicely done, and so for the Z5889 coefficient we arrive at 0.0500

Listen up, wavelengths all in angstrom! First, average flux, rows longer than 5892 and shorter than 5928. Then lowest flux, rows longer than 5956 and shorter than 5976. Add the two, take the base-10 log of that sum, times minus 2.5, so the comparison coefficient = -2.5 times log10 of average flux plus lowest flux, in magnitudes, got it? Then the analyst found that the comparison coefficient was -3.32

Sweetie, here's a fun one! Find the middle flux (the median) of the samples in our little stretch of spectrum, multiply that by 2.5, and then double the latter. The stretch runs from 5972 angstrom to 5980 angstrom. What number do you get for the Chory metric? 58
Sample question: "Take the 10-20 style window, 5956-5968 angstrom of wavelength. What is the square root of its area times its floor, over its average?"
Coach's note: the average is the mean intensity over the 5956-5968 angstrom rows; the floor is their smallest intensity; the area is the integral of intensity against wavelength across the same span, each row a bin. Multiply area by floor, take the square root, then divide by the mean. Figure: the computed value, 3.36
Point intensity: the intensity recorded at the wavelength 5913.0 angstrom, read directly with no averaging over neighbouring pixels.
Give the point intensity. 10.93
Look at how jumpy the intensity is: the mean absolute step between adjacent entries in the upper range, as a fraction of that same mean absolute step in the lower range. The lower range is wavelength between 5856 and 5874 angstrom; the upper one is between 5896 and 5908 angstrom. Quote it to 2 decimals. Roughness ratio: 0.50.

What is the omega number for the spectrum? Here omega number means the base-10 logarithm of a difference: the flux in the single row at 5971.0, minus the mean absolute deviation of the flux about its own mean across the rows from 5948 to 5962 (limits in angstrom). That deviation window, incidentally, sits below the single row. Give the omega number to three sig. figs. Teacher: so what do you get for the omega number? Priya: 1.07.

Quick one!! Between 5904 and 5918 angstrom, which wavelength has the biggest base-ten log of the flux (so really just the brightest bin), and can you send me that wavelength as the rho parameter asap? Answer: 5907.0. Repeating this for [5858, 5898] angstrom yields 5859.0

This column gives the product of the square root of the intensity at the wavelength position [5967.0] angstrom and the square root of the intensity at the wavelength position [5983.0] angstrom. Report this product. 11.5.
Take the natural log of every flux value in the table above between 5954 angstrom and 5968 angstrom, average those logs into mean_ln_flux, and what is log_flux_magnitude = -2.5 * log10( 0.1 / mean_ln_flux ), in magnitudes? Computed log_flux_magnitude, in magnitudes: 3.46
